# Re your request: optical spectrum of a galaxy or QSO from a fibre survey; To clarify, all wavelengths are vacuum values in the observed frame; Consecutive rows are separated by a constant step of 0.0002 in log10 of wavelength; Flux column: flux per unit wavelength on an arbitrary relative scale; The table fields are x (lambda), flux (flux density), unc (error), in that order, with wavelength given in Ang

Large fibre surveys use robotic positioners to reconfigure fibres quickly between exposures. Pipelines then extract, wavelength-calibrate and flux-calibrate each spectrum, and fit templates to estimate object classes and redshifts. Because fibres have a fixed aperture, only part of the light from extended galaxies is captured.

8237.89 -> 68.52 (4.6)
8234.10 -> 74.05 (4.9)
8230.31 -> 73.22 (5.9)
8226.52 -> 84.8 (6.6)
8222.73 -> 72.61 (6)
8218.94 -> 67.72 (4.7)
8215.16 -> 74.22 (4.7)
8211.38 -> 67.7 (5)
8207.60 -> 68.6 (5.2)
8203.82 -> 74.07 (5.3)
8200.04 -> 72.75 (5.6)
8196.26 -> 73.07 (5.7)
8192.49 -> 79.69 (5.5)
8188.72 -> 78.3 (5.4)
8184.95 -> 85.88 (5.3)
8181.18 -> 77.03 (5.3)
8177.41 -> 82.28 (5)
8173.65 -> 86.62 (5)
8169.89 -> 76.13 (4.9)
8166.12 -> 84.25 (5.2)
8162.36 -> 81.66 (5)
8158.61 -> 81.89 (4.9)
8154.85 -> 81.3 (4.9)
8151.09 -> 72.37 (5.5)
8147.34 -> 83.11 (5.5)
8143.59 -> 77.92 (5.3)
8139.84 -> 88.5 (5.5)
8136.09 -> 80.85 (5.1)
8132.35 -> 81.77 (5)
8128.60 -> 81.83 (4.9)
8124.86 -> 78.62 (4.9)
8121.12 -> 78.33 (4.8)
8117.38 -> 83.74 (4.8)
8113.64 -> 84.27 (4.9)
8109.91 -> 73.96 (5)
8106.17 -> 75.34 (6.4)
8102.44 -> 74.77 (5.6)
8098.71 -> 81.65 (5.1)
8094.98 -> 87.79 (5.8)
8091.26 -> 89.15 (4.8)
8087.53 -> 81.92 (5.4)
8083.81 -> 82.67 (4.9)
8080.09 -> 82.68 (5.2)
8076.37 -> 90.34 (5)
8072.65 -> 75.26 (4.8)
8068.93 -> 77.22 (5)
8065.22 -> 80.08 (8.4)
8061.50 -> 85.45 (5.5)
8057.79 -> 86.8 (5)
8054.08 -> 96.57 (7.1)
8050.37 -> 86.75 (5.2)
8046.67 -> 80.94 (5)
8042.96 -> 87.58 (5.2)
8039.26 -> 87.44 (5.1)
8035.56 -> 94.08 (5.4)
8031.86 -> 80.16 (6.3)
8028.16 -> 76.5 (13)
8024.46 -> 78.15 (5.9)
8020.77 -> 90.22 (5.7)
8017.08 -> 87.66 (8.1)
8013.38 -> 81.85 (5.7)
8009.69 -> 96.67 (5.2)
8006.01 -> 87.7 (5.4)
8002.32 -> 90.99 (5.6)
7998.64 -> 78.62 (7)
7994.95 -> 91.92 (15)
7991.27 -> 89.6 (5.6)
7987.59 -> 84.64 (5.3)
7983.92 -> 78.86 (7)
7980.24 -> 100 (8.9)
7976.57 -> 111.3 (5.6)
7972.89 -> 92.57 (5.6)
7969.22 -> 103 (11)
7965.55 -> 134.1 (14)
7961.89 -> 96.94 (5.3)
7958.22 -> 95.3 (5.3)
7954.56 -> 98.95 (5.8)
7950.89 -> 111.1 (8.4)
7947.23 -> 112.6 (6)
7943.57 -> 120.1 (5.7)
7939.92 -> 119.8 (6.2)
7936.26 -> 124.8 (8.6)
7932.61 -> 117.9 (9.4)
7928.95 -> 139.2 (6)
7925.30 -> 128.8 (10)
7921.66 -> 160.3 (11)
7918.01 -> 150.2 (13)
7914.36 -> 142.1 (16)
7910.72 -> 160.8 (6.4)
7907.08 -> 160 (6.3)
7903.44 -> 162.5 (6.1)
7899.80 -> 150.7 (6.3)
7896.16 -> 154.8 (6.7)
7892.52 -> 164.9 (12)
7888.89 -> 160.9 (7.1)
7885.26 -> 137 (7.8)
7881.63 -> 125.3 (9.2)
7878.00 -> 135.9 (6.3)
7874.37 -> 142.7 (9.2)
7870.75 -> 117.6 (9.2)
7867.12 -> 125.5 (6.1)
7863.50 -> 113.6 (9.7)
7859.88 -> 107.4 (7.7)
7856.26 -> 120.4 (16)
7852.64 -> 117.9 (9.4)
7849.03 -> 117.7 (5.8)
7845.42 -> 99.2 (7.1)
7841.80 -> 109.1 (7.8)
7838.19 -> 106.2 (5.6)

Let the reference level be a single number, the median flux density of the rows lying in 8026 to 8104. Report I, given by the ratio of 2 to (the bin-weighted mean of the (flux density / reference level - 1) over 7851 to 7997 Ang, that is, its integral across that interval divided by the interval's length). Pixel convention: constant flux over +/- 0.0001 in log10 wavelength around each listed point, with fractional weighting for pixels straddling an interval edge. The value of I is 4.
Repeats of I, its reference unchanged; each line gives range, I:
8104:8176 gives -81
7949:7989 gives 9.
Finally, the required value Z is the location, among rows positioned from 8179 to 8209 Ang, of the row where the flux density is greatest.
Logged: 8184.95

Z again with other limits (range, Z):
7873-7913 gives 7892.52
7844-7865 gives 7856.26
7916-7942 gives 7921.66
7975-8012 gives 7976.57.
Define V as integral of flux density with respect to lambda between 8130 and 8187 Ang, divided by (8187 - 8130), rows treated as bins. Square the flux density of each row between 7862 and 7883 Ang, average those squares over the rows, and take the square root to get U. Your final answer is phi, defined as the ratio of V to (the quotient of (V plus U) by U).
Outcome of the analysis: 50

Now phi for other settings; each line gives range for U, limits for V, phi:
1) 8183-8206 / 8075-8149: 40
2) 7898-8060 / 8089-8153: 47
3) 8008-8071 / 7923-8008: 47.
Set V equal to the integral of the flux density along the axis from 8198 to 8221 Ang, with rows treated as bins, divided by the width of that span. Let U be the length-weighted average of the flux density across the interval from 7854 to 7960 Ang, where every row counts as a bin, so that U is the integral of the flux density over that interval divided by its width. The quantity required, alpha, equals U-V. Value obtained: 62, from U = 133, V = 71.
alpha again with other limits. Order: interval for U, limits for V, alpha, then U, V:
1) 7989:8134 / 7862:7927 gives -60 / 84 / 144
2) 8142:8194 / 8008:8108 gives -4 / 81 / 84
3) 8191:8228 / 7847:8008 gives -48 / 73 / 121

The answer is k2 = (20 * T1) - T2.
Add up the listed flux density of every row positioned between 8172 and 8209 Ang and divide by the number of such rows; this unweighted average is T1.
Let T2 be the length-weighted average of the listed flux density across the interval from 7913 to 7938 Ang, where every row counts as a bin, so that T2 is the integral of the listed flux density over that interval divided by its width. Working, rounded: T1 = 78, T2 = 138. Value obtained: 1419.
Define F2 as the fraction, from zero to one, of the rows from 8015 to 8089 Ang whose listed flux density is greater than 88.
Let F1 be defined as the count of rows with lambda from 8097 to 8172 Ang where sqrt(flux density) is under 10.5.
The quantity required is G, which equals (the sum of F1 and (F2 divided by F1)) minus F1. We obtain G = 0.010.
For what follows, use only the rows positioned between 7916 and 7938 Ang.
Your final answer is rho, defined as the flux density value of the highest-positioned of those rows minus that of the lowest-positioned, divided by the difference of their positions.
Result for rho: -1.39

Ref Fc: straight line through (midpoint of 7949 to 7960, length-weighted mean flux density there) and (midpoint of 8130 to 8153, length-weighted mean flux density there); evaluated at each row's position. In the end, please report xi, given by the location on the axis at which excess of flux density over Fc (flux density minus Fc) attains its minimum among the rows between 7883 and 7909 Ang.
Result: 7885.26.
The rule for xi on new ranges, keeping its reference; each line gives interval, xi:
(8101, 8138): 8102.44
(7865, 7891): 7870.75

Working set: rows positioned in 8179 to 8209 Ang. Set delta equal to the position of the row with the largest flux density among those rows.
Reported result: 8184.95 Ang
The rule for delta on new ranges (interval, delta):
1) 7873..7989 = 7892.52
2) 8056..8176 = 8076.37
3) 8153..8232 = 8173.65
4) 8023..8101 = 8054.08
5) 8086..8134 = 8091.26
